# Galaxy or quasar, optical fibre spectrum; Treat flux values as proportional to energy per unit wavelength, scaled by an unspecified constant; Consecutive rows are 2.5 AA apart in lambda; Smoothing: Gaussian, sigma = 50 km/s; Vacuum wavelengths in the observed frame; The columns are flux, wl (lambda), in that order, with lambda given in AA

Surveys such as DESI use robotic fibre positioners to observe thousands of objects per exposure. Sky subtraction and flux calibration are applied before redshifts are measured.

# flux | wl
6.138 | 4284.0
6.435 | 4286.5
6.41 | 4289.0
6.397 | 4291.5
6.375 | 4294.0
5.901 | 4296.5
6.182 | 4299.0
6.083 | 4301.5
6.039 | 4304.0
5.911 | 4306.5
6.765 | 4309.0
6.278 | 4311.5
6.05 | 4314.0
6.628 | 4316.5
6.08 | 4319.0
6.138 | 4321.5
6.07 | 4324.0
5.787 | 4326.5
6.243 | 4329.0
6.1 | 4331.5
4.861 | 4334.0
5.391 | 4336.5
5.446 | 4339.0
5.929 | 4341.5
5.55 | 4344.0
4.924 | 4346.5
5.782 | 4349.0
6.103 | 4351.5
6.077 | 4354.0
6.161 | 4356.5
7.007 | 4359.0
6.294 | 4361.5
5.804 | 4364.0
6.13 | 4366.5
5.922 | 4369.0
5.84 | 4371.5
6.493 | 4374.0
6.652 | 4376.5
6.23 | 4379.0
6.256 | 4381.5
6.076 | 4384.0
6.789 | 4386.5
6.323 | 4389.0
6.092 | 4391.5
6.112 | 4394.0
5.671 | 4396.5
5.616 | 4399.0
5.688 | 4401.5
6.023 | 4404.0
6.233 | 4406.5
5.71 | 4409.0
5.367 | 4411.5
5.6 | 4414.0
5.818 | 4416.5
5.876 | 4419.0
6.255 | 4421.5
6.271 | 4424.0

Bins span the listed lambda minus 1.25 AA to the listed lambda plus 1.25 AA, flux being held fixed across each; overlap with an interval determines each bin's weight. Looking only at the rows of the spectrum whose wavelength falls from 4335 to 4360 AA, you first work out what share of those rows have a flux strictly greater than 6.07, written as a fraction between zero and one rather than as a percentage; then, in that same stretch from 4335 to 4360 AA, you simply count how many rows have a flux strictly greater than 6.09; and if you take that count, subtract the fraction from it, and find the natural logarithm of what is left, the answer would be 1.0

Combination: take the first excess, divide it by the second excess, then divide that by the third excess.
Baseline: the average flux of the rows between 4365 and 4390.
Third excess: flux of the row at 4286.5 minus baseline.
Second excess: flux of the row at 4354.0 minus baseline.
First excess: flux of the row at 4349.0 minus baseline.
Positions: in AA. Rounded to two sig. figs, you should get 15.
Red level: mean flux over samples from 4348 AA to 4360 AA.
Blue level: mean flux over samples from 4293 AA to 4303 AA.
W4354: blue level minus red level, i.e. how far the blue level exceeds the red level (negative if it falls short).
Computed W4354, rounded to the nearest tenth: -0.1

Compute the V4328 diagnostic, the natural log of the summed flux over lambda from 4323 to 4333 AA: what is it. 3.19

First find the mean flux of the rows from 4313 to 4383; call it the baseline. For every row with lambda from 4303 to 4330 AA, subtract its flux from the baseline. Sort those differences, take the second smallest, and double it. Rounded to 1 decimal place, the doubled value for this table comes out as -1.3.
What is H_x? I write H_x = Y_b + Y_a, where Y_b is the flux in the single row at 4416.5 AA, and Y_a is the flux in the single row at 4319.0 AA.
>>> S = 11.9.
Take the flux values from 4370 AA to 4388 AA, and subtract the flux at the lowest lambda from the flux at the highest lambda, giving 0.9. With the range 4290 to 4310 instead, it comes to 0.4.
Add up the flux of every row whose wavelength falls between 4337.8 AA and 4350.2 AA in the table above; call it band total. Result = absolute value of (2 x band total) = 55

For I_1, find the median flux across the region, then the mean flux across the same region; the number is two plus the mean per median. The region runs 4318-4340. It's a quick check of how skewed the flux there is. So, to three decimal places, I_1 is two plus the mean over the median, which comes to 2.954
